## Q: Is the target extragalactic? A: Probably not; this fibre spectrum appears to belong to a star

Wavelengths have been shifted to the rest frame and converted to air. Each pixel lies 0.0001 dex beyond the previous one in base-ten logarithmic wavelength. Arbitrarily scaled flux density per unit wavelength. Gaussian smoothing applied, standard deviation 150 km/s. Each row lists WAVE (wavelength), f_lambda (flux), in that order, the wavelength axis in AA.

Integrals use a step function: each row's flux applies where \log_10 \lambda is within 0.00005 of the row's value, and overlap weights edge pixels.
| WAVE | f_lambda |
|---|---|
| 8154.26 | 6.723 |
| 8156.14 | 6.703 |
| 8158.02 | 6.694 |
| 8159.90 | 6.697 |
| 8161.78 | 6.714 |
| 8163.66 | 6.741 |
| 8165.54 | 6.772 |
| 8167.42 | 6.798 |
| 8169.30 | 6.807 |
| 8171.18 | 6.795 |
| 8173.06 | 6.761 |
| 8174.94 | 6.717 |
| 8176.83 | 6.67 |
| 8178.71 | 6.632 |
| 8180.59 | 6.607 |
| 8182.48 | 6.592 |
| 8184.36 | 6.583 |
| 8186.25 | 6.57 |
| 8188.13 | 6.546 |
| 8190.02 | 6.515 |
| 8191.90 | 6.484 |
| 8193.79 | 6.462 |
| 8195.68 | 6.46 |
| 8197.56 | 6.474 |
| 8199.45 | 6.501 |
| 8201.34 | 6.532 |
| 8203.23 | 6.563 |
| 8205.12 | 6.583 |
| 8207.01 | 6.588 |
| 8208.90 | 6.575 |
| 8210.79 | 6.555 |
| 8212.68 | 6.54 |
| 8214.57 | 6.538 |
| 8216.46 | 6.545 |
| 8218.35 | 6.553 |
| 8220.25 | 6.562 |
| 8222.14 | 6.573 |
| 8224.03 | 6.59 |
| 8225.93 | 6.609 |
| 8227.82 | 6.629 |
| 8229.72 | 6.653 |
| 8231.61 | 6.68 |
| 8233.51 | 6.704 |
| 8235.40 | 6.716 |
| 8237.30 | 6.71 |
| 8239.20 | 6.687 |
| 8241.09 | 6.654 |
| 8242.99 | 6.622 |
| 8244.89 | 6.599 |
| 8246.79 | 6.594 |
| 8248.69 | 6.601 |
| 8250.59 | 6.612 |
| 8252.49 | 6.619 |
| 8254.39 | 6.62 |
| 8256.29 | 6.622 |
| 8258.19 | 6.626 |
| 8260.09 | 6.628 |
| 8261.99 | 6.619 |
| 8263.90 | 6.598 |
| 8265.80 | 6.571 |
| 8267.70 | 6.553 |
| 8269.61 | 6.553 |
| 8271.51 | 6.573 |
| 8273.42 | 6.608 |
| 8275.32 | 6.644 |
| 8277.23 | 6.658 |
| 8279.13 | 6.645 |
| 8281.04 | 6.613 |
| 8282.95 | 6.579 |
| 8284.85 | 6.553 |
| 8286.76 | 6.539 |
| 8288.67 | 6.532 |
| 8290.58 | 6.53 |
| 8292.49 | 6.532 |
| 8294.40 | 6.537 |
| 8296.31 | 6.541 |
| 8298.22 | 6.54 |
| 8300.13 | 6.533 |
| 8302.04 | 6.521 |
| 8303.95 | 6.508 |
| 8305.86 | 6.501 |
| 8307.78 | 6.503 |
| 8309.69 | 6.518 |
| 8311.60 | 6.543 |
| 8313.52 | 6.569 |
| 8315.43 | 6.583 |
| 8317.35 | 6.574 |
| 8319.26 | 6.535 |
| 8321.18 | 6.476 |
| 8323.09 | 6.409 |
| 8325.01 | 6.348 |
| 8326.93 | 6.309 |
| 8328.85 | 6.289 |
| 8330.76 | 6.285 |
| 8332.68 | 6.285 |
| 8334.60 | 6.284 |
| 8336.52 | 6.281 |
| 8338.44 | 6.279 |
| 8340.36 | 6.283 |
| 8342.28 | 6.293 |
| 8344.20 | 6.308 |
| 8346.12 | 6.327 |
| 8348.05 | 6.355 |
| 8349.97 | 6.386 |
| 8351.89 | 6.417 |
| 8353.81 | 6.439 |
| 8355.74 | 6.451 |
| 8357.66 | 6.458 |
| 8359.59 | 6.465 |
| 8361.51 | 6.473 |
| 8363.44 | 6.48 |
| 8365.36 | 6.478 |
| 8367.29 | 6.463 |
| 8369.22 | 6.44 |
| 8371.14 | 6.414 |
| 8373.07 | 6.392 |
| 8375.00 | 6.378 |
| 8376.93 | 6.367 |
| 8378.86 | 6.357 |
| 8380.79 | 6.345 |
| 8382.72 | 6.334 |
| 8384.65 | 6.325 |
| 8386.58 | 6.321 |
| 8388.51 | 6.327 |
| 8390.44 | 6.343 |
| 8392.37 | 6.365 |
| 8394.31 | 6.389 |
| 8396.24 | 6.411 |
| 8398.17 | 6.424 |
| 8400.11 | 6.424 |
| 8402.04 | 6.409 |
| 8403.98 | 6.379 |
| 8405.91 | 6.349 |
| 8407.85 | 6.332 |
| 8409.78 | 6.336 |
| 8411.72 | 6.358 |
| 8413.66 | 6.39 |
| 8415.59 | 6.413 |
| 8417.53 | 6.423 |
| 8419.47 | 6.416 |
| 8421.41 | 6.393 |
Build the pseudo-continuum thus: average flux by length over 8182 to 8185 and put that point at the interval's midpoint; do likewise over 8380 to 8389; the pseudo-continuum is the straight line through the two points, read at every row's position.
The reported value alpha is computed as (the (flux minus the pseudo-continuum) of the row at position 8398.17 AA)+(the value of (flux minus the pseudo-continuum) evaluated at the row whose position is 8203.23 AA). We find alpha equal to 0.1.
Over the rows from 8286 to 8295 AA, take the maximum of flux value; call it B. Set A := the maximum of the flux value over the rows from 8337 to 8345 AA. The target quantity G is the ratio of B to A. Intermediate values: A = 6.308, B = 6.539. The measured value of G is 1.037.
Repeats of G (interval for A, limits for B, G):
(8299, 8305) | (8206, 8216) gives 1.008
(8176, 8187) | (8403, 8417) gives 0.961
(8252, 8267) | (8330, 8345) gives 0.952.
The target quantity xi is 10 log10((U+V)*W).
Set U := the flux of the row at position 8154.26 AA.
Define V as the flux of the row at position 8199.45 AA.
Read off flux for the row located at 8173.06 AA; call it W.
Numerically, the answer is 19.51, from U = 6.723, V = 6.501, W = 6.761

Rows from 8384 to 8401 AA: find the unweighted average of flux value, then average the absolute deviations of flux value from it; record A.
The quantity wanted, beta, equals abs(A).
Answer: 0.037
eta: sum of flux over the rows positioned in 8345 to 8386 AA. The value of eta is 135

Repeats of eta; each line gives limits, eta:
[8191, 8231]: 138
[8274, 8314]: 138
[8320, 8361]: 133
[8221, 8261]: 139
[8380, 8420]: 134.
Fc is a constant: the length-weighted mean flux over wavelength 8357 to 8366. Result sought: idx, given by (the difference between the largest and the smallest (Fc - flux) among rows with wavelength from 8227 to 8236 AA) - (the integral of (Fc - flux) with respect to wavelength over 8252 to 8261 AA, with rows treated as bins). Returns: 1.4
